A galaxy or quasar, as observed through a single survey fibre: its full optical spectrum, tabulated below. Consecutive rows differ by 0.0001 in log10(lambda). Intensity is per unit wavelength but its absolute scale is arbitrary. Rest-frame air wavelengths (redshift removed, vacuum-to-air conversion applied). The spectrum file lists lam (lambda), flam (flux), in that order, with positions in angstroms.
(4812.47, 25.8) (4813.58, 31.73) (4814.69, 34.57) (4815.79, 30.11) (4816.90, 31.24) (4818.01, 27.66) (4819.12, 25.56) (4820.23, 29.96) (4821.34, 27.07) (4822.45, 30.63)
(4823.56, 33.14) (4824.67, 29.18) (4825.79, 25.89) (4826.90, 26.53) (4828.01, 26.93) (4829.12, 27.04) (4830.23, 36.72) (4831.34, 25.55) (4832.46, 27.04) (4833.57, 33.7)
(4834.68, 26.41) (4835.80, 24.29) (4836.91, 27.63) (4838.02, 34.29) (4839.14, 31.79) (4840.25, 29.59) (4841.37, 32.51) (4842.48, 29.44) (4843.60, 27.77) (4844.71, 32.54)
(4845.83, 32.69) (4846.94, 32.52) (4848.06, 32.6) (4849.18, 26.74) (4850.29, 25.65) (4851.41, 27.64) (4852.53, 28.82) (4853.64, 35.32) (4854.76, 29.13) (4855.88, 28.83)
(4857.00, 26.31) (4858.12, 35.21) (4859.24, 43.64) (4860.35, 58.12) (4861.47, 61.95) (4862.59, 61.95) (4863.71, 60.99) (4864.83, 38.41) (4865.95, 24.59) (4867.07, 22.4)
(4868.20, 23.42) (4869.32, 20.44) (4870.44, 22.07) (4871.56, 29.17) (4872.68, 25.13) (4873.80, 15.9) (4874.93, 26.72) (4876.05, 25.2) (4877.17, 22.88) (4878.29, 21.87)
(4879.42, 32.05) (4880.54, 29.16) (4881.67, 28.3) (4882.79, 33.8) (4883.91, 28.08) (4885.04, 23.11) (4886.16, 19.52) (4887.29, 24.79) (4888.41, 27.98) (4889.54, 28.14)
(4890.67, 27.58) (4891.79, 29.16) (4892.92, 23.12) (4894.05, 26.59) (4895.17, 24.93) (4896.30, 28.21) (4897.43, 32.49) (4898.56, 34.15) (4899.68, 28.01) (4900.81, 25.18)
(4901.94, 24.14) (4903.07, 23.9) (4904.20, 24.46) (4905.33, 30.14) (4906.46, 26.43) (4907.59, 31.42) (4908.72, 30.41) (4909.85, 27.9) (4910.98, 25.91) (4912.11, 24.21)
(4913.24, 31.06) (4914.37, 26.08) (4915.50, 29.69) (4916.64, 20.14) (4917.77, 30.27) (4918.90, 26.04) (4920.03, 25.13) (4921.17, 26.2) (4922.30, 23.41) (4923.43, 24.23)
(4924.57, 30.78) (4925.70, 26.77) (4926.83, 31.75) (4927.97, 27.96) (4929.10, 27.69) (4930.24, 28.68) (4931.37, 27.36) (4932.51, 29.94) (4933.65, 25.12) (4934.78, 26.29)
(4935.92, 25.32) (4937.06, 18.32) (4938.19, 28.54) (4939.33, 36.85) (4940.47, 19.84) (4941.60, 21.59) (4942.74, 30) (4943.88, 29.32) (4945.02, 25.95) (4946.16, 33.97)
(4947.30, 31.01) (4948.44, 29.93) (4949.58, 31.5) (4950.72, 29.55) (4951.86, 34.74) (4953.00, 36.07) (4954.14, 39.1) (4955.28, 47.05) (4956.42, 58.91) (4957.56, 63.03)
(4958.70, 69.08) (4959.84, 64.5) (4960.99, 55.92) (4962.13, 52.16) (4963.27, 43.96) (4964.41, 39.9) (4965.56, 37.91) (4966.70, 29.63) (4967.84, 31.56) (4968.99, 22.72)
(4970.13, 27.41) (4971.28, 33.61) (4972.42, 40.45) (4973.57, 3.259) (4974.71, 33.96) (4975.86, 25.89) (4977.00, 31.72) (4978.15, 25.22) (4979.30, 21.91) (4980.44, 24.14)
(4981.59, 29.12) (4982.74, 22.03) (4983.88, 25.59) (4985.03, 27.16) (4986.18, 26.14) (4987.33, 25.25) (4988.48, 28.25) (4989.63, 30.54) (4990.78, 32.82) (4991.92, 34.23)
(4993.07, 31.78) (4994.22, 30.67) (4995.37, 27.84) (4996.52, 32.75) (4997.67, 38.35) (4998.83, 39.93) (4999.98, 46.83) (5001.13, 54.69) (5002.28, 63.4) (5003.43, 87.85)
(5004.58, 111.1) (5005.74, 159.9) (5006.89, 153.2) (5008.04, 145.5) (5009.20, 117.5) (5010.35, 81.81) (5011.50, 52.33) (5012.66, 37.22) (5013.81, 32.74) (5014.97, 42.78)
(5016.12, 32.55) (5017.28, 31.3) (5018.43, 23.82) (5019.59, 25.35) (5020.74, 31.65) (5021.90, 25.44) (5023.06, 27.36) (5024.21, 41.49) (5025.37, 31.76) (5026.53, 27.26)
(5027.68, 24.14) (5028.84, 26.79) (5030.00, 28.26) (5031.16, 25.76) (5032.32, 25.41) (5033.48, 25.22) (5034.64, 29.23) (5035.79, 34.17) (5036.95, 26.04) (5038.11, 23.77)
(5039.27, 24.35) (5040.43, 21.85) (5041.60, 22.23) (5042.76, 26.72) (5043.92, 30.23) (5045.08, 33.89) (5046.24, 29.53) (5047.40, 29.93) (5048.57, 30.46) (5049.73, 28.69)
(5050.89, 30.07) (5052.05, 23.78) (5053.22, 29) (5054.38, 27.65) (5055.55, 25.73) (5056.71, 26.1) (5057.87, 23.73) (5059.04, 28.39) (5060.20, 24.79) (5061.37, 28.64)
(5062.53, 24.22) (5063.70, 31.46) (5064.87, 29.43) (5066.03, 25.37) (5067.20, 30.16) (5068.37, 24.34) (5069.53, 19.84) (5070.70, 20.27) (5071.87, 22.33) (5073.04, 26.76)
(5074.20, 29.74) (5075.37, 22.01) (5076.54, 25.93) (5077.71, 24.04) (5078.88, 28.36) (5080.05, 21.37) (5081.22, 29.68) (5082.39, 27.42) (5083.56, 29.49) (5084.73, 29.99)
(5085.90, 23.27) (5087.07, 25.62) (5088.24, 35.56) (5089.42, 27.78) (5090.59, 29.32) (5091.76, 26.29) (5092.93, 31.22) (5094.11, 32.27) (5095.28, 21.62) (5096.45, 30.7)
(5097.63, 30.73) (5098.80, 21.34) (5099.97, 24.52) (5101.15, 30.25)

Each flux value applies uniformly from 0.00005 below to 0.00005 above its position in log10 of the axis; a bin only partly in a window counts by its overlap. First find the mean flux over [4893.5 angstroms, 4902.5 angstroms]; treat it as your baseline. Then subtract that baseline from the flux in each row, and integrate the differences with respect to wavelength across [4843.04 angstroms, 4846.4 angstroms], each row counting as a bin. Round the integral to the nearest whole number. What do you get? 10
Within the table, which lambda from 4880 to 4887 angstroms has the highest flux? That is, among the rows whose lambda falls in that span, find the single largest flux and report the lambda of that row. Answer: 4882.79 angstroms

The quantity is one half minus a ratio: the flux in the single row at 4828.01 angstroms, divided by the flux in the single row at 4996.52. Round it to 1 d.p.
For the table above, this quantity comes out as -0.3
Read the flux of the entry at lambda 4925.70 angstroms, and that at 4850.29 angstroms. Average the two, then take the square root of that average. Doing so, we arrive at 5.1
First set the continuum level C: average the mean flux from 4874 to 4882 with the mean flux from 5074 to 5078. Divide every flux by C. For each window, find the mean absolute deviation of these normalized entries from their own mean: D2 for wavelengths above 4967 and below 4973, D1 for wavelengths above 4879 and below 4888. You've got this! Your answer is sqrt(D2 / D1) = 1.2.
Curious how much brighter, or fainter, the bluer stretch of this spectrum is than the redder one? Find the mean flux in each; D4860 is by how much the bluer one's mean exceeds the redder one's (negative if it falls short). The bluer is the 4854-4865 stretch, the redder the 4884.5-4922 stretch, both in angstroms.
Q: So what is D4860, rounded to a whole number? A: 18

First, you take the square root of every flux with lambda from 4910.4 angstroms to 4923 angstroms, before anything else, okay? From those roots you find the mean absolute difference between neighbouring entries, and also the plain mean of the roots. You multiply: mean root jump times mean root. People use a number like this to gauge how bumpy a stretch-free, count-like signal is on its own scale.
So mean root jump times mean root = 2.29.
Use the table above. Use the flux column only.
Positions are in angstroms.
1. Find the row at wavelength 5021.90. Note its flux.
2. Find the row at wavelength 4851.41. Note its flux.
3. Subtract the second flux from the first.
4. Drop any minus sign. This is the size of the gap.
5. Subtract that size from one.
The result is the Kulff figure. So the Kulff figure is -1.2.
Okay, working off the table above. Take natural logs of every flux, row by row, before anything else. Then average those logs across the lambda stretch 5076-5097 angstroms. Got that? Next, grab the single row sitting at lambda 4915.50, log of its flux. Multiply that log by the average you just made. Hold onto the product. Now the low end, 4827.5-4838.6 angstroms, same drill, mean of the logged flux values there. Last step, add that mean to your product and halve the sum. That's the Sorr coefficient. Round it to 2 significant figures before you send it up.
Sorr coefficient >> 7.3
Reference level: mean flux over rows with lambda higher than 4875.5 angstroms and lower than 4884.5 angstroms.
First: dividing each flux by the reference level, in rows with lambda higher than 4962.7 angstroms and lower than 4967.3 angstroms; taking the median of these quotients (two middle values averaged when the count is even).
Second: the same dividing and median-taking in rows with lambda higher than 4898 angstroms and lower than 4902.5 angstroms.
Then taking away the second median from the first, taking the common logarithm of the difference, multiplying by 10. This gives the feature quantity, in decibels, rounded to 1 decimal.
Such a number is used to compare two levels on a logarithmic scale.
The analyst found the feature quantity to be -3.5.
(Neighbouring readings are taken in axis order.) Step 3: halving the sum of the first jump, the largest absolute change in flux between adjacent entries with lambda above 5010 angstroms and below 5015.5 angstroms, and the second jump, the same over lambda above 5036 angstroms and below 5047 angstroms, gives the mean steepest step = 17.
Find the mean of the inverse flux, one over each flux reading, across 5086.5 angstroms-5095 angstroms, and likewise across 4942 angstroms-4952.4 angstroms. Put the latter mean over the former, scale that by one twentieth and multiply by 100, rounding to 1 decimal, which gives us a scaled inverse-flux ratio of 4.8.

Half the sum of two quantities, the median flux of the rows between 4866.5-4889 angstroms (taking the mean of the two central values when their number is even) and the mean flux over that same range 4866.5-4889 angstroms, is 25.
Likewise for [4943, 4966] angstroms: 41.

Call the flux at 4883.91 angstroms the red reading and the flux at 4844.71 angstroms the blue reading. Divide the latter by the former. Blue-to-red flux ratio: 1.16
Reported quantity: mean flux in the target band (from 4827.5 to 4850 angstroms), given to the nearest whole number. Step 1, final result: 30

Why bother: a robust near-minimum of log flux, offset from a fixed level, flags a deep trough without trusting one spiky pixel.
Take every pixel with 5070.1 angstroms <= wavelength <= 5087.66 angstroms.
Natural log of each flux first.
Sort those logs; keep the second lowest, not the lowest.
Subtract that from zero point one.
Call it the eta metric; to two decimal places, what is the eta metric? -2.96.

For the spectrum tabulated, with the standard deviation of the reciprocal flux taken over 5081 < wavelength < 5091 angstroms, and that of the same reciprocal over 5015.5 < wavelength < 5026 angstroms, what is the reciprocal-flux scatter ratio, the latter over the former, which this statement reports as 1.36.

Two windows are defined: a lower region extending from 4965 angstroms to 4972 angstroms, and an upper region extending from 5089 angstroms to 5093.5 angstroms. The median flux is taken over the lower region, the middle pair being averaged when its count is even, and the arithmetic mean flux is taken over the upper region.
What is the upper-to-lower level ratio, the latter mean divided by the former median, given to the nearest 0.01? 0.94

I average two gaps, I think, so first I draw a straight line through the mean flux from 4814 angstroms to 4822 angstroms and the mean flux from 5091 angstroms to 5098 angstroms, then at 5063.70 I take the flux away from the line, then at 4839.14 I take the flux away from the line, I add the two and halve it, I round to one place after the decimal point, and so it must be -2.5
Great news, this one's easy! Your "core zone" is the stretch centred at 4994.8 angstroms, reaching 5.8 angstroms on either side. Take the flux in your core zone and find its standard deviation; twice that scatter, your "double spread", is 11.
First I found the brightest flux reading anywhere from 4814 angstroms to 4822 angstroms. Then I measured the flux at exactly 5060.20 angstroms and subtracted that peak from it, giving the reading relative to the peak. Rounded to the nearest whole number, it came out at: -10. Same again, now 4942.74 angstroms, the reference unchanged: -5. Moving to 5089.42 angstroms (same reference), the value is -7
